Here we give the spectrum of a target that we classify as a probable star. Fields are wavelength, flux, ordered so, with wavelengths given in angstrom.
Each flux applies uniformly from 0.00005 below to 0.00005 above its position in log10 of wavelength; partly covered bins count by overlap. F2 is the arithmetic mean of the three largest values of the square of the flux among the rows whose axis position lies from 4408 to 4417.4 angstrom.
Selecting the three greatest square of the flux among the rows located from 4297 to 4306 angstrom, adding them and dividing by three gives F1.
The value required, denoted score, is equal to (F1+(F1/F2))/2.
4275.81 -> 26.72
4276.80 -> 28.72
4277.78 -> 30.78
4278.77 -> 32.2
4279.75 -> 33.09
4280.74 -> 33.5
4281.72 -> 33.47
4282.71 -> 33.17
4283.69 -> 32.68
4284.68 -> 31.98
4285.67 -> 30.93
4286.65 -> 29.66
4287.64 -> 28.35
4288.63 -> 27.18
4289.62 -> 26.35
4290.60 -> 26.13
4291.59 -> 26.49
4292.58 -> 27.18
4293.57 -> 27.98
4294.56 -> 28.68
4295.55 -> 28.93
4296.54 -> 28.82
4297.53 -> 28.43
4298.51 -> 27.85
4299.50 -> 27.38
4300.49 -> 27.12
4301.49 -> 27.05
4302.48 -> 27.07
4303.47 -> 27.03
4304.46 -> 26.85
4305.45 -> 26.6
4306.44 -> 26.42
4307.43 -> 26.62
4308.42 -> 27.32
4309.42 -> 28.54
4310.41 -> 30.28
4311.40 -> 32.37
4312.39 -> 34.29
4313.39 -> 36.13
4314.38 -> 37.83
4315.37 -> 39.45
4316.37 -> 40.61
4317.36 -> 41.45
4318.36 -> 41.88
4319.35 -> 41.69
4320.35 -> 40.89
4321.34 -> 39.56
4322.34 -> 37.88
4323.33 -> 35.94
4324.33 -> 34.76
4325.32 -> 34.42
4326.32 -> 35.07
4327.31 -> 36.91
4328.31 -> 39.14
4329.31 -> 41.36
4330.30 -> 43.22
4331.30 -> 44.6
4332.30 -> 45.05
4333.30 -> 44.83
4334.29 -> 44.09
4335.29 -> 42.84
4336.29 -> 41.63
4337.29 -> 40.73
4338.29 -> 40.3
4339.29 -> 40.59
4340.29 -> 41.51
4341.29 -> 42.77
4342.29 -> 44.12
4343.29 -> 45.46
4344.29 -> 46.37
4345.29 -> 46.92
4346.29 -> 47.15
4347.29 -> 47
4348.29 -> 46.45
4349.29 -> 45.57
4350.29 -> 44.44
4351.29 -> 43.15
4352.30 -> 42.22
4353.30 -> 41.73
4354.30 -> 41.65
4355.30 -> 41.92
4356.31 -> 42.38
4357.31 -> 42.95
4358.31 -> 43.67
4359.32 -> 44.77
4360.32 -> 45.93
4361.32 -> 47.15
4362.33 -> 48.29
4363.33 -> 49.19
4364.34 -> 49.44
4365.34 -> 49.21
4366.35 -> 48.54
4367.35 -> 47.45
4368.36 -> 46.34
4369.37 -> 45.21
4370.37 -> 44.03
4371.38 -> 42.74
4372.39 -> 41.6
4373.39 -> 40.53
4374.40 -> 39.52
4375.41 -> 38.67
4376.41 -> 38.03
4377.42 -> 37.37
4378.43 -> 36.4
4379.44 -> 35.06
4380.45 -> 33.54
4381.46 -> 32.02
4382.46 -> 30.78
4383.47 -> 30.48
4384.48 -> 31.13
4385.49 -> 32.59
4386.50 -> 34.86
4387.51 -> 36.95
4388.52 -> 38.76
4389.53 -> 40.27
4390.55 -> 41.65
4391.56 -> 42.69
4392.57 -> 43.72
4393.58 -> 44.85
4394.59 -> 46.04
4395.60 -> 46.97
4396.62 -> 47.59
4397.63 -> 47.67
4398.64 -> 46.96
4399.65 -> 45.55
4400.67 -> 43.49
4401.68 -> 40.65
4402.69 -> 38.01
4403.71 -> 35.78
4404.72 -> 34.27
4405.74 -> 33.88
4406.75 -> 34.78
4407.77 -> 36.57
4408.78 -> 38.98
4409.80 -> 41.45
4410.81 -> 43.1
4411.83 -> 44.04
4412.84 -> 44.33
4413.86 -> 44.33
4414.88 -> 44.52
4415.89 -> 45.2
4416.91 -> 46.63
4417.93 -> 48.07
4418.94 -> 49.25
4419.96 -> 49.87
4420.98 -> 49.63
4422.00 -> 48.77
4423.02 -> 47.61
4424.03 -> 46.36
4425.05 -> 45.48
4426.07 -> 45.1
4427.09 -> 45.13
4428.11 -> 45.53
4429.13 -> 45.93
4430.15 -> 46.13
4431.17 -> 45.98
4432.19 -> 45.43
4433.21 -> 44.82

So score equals 389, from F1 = 778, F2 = 2066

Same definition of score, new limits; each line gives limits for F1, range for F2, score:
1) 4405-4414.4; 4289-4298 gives 979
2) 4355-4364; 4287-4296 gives 1164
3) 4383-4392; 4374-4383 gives 864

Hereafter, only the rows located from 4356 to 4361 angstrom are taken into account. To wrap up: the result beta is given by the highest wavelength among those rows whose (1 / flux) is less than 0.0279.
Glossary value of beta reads 4360.32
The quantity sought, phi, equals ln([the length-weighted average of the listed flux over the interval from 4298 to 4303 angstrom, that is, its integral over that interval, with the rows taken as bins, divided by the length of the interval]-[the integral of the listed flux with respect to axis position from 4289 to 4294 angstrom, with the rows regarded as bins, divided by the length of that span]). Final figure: -0.7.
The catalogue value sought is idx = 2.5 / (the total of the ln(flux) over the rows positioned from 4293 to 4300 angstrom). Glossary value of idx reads 0.107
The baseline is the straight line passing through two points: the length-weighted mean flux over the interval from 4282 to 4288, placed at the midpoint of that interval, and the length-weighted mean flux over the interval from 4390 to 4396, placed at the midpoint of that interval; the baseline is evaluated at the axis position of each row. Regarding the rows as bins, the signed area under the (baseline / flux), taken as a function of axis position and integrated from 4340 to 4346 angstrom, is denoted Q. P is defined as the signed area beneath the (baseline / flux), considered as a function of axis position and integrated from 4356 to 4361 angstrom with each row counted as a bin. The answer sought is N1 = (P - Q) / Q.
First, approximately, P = 5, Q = 5.1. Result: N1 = -0.1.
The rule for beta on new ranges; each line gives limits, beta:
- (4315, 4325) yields 4323.33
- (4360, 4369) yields 4368.36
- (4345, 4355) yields 4354.30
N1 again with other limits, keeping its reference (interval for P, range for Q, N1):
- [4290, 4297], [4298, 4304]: 0.1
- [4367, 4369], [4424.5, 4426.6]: -0.2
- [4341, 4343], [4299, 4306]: -0.8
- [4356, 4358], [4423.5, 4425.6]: -0.2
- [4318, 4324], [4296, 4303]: -0.3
